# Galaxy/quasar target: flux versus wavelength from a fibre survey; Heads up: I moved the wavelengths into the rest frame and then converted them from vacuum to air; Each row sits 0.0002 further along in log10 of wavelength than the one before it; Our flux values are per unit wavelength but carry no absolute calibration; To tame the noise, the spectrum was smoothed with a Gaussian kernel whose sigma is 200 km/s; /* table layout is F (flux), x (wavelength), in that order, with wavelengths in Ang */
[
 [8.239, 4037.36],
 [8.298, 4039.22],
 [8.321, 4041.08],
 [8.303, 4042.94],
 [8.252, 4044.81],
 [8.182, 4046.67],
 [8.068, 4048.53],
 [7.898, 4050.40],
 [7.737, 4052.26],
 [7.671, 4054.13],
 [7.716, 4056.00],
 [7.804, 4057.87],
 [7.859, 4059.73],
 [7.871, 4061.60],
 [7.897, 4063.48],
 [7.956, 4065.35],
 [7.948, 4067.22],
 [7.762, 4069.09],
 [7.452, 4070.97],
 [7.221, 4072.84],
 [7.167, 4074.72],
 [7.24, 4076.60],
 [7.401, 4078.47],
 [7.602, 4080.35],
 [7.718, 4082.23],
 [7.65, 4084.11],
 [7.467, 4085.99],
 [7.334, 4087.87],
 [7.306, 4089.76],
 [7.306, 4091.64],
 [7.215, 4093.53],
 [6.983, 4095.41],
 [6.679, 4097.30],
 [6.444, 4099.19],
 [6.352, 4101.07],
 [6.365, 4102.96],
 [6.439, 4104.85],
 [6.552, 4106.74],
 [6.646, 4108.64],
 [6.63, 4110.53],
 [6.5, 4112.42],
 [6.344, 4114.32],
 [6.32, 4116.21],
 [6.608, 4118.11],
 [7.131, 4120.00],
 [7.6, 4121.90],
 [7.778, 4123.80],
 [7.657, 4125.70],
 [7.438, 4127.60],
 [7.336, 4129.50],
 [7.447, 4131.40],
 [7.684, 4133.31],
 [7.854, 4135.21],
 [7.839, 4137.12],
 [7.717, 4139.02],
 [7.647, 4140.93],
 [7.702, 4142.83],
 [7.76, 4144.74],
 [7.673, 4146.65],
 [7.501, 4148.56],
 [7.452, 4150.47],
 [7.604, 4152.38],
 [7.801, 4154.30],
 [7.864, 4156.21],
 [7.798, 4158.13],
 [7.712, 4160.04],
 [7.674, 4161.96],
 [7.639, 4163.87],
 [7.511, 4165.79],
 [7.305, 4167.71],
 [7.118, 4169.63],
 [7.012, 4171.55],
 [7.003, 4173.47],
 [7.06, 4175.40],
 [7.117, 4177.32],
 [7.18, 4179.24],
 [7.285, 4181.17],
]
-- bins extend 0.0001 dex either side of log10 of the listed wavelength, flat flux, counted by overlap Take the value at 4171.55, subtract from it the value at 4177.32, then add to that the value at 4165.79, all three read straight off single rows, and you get 7.41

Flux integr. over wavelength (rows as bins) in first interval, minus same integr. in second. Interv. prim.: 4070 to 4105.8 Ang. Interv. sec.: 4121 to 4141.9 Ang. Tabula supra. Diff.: 95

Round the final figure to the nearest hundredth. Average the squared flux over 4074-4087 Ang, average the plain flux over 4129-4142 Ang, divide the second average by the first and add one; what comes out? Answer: 1.14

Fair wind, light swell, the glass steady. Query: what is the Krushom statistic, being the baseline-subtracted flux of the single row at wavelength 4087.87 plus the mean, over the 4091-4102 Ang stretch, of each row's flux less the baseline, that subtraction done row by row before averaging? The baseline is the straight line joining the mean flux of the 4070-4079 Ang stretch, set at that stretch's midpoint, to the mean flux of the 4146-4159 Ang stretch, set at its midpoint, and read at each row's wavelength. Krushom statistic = -0.60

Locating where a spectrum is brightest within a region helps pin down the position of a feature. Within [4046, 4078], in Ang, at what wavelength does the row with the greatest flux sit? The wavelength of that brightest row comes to 4046.67 Ang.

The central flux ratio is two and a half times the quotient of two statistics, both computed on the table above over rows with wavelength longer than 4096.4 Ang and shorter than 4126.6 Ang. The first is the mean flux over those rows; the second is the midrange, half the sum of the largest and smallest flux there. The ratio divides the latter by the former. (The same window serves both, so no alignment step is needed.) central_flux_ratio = 2.61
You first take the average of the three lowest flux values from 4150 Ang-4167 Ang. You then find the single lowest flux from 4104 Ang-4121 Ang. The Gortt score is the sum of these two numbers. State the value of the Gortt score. 13.8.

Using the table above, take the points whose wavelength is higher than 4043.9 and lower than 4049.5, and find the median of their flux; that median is 8.18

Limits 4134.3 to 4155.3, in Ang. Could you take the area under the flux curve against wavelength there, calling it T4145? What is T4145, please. 161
